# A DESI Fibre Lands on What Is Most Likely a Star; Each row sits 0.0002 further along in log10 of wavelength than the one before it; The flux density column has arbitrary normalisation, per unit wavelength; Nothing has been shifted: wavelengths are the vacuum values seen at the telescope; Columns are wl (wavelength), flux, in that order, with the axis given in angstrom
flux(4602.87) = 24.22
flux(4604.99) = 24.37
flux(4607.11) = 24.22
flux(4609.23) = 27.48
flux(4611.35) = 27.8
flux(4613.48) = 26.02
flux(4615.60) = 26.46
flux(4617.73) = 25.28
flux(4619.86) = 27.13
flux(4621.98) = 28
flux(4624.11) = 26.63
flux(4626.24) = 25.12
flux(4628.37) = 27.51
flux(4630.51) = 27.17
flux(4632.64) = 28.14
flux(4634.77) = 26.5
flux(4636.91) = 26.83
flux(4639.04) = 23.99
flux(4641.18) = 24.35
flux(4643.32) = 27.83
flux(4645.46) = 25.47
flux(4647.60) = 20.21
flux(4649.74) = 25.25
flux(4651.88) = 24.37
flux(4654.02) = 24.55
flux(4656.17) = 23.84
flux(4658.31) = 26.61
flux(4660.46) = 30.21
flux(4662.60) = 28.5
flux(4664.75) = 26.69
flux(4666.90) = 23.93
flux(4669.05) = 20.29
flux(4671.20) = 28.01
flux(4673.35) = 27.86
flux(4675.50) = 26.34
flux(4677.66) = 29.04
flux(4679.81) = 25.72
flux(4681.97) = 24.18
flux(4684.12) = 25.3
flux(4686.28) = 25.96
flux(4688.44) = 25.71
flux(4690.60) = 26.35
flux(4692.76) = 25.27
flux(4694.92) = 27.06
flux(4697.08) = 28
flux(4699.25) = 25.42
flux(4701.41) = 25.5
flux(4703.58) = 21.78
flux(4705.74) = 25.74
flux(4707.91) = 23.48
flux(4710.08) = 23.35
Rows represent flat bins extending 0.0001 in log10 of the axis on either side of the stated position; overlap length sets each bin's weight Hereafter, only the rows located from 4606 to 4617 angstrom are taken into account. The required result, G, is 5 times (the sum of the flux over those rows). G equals 660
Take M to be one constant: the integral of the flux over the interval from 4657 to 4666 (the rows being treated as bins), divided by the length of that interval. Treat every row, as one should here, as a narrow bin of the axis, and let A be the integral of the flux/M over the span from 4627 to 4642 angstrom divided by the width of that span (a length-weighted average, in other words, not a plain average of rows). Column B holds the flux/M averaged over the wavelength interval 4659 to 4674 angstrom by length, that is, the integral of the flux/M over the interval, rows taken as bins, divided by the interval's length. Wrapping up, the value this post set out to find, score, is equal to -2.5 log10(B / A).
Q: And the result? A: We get -0.004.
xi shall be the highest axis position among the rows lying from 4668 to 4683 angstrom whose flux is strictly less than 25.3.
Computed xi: 4681.97 angstrom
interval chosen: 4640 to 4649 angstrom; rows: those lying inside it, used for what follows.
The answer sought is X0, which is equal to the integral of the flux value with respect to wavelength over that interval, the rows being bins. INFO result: 220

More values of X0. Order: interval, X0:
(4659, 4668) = 245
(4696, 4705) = 227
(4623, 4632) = 240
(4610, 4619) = 238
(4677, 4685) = 208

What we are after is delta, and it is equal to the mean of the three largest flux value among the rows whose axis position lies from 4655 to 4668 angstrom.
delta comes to 28.5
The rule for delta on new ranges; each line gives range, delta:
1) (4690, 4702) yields 27.1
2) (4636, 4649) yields 26.7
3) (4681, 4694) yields 26.0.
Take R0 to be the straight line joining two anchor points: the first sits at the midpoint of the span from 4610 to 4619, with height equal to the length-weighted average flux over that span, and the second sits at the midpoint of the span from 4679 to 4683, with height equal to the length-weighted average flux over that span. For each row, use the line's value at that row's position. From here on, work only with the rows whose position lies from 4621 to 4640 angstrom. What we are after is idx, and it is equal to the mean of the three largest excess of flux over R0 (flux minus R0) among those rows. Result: 1.8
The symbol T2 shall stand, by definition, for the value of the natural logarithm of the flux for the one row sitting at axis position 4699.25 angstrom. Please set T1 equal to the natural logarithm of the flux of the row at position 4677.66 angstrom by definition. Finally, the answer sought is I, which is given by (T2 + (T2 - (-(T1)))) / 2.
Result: 4.92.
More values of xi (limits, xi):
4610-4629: 4626.24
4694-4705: 4703.58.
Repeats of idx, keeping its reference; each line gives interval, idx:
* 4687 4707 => 2.6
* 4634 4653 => 1.2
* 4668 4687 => 3.3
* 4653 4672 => 3.6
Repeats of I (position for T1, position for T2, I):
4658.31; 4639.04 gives 4.82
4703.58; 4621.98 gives 4.87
